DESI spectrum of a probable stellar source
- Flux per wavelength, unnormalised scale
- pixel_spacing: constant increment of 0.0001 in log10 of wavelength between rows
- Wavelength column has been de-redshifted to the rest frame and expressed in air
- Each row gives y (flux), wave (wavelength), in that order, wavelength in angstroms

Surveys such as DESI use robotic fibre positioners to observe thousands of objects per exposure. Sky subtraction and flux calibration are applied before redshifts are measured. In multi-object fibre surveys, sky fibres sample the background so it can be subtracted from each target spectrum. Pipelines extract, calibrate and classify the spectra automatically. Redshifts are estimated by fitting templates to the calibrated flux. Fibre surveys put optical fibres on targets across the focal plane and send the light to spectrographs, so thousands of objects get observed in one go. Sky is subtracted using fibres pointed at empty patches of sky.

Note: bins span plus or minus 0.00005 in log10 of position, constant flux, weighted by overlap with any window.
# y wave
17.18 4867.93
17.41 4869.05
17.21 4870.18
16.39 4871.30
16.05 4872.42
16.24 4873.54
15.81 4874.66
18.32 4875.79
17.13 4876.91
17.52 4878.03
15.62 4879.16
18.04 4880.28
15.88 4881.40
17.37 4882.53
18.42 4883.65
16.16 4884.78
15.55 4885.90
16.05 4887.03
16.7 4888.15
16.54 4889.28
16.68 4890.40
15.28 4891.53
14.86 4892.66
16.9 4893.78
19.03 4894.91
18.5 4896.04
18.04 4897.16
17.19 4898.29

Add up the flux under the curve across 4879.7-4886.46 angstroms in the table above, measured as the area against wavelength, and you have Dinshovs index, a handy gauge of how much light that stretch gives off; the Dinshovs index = 114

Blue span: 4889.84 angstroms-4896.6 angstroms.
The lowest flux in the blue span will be 14.86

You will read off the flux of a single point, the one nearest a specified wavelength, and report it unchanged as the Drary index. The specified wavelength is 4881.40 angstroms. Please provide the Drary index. 15.88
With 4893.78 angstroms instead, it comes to 16.9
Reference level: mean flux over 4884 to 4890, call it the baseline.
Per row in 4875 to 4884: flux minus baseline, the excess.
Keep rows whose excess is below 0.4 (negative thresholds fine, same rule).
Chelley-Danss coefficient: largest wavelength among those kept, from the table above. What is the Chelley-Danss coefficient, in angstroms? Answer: 4881.40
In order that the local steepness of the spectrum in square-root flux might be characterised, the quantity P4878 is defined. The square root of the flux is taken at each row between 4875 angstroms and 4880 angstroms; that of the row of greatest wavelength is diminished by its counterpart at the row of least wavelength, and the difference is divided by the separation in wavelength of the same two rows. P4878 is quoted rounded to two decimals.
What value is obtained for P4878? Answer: -0.10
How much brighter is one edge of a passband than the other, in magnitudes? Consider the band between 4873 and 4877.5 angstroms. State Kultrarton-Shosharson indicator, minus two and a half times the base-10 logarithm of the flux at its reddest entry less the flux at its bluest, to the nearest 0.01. 0.13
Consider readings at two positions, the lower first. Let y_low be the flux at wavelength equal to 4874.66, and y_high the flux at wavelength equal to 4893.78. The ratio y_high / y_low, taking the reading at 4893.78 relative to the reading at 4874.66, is 1.07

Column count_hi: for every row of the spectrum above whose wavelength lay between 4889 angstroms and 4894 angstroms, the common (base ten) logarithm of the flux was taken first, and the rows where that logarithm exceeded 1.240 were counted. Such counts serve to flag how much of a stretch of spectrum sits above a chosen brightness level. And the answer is 0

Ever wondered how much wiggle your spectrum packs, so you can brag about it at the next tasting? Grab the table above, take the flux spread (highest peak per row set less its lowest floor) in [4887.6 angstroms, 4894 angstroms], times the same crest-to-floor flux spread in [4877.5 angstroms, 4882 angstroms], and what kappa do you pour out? 4.9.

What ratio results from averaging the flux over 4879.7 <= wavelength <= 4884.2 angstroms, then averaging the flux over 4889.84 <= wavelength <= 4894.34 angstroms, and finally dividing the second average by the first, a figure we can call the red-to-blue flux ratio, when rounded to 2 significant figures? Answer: 0.91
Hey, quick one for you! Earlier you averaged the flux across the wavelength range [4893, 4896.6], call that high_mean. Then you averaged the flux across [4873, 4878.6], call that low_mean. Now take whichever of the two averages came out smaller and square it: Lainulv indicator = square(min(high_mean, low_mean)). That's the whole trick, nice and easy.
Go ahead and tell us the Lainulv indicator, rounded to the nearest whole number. 289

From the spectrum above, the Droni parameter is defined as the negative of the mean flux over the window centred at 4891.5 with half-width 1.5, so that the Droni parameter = -15.6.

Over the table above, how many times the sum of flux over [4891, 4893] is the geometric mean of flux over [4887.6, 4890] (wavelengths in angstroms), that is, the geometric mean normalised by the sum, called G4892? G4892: 0.551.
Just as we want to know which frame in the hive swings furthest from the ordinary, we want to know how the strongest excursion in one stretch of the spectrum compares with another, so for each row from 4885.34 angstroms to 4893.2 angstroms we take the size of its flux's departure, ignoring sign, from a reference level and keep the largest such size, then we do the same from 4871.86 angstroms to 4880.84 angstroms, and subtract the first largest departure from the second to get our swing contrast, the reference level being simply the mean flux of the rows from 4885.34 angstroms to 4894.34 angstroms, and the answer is 1.0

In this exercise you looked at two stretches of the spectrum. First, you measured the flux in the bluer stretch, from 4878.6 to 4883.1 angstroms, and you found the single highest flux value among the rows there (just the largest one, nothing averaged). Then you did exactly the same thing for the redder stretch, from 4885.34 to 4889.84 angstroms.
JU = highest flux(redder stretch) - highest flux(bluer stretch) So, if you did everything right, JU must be -1.3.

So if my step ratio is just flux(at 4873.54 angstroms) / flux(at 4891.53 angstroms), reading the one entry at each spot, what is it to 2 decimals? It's 1.06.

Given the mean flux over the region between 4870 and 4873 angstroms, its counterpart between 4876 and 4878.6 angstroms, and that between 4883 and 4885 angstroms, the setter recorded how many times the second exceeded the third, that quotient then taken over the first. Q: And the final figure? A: 0.061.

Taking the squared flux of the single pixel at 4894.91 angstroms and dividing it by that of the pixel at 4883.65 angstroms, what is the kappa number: 1.07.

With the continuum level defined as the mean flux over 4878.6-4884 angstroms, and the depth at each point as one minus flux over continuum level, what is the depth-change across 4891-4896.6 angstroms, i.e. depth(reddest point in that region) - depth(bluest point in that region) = -0.19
